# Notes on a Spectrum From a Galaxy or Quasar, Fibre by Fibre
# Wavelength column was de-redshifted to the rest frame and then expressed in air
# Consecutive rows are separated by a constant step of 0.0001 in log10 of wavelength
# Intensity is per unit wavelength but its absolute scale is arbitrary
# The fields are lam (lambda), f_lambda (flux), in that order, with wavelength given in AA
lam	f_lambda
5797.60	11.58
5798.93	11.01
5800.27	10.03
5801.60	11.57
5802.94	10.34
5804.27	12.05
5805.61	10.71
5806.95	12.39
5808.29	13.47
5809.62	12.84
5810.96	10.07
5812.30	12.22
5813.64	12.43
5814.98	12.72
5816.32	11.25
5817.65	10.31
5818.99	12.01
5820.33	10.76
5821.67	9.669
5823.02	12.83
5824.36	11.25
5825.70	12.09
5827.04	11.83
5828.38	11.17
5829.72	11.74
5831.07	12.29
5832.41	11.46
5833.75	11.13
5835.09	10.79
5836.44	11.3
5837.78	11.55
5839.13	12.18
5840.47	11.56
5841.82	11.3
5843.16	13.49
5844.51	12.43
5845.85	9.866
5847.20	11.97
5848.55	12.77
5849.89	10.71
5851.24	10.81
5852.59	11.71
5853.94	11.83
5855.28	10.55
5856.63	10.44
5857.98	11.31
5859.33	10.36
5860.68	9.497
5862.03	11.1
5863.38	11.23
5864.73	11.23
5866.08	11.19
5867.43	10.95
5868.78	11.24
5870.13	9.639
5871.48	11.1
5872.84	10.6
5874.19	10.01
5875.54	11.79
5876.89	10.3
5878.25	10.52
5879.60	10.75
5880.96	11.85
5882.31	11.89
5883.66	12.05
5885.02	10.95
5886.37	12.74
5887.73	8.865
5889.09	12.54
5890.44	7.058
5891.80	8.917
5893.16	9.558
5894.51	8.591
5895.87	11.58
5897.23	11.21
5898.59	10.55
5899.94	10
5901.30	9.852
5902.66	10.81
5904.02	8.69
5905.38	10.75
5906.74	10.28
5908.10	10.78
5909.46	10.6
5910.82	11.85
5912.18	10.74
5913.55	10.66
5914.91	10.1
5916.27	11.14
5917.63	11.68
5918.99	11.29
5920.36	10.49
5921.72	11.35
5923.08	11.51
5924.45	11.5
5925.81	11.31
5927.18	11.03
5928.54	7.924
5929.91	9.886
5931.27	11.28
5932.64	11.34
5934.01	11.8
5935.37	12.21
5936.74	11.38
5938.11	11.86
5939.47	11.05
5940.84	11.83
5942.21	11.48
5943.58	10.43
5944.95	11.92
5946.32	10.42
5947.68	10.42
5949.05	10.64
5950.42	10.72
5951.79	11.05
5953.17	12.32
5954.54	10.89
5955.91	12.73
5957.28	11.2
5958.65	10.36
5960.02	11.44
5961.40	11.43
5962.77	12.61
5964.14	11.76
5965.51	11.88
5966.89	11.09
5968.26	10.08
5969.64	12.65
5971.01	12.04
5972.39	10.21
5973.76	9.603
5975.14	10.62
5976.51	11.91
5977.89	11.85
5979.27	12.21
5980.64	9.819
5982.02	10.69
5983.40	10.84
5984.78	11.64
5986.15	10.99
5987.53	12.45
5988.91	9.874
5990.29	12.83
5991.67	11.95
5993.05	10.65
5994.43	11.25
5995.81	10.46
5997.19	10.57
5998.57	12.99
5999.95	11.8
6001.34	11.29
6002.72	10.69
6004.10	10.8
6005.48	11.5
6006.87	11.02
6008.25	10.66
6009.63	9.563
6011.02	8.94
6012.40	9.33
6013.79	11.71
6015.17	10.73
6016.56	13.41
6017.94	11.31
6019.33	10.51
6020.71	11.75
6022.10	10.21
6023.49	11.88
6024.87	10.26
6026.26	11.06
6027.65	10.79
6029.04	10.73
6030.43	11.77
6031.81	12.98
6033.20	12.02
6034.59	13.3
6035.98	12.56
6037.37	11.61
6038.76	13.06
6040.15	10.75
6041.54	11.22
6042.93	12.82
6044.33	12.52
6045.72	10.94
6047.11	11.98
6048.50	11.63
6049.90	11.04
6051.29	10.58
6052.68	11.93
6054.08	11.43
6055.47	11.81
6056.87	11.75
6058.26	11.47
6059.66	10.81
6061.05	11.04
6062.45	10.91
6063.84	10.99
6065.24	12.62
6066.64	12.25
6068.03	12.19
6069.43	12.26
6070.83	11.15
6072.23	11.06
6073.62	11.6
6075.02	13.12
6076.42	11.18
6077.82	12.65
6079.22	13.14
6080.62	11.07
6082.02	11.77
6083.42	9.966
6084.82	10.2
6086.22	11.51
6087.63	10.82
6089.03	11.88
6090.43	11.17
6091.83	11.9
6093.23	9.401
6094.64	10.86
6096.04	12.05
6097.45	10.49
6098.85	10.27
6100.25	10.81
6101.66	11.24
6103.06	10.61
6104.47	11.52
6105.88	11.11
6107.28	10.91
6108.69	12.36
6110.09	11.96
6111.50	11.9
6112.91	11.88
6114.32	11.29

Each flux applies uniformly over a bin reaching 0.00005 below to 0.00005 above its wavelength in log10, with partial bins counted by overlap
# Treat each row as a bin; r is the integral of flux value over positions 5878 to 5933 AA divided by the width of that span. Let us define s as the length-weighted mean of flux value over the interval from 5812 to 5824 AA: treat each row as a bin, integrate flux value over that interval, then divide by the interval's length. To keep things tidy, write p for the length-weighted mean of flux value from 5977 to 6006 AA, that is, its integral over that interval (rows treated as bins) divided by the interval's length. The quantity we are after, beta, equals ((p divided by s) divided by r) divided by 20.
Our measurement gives 0.0046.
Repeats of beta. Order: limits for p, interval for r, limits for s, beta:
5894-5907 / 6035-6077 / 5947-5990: 0.0039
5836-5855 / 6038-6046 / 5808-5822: 0.0042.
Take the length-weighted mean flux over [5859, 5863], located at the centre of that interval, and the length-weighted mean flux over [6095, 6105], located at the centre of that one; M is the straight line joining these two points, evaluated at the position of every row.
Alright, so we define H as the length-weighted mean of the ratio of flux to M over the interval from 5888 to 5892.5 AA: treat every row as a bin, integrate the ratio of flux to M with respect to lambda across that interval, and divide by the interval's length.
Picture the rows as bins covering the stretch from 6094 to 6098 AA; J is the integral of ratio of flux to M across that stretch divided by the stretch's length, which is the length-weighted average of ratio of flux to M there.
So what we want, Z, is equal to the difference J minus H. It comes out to 0.11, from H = 0.90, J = 1.016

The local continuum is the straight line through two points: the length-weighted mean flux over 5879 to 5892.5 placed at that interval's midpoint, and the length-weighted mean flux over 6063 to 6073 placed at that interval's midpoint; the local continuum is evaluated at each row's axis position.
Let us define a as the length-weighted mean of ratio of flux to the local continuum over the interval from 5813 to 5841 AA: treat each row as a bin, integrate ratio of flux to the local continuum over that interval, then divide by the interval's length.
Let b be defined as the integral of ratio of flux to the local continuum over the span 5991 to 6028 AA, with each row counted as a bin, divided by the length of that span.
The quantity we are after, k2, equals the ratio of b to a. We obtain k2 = 0.87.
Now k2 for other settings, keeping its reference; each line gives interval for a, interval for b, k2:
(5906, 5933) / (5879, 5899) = 0.99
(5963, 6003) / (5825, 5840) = 1.11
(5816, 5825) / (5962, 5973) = 0.96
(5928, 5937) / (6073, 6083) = 1.03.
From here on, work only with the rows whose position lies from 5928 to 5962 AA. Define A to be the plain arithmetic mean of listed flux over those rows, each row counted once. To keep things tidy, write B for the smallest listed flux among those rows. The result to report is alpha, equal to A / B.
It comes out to 1.40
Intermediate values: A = 11.1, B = 7.924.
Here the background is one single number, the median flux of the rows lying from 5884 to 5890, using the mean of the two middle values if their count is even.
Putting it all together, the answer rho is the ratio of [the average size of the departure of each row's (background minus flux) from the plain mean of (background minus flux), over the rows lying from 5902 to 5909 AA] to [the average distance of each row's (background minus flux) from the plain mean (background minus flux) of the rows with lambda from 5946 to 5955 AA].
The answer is 1.44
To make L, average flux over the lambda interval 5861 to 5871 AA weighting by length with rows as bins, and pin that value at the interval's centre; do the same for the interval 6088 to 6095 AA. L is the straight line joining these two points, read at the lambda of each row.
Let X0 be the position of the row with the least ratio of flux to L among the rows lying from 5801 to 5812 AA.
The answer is 5810.96 AA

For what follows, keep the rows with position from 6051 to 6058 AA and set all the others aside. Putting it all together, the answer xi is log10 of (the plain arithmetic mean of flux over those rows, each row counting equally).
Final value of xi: 1.061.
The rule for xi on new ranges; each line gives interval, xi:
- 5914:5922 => 1.042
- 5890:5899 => 0.984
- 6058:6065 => 1.043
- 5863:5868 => 1.047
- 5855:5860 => 1.028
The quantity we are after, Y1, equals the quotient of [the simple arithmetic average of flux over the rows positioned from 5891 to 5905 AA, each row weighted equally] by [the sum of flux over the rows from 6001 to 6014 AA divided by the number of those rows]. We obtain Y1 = 0.946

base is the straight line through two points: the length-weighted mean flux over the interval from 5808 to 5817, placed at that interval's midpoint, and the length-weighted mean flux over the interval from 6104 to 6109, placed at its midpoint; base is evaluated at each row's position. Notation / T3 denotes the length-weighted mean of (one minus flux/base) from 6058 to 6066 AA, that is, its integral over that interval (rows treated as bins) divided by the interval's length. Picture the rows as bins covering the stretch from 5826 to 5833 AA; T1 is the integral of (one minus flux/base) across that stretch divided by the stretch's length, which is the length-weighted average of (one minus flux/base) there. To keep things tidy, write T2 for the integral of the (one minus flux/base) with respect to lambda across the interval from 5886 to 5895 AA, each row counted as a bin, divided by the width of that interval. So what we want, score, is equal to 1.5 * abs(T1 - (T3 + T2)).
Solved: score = 0.266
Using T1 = 0.03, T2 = 0.19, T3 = 0.02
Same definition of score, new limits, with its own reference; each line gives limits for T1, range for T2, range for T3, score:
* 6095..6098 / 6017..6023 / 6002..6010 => 0.161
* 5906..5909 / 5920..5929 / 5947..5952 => 0.101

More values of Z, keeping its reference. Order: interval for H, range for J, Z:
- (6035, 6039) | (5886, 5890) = -0.09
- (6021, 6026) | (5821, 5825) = 0.08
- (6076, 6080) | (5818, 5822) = -0.07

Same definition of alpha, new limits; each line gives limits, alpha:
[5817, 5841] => 1.18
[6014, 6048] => 1.14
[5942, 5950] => 1.04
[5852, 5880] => 1.14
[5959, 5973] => 1.14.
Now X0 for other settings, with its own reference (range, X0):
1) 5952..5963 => 5958.65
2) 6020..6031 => 6022.10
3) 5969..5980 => 5973.76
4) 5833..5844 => 5835.09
